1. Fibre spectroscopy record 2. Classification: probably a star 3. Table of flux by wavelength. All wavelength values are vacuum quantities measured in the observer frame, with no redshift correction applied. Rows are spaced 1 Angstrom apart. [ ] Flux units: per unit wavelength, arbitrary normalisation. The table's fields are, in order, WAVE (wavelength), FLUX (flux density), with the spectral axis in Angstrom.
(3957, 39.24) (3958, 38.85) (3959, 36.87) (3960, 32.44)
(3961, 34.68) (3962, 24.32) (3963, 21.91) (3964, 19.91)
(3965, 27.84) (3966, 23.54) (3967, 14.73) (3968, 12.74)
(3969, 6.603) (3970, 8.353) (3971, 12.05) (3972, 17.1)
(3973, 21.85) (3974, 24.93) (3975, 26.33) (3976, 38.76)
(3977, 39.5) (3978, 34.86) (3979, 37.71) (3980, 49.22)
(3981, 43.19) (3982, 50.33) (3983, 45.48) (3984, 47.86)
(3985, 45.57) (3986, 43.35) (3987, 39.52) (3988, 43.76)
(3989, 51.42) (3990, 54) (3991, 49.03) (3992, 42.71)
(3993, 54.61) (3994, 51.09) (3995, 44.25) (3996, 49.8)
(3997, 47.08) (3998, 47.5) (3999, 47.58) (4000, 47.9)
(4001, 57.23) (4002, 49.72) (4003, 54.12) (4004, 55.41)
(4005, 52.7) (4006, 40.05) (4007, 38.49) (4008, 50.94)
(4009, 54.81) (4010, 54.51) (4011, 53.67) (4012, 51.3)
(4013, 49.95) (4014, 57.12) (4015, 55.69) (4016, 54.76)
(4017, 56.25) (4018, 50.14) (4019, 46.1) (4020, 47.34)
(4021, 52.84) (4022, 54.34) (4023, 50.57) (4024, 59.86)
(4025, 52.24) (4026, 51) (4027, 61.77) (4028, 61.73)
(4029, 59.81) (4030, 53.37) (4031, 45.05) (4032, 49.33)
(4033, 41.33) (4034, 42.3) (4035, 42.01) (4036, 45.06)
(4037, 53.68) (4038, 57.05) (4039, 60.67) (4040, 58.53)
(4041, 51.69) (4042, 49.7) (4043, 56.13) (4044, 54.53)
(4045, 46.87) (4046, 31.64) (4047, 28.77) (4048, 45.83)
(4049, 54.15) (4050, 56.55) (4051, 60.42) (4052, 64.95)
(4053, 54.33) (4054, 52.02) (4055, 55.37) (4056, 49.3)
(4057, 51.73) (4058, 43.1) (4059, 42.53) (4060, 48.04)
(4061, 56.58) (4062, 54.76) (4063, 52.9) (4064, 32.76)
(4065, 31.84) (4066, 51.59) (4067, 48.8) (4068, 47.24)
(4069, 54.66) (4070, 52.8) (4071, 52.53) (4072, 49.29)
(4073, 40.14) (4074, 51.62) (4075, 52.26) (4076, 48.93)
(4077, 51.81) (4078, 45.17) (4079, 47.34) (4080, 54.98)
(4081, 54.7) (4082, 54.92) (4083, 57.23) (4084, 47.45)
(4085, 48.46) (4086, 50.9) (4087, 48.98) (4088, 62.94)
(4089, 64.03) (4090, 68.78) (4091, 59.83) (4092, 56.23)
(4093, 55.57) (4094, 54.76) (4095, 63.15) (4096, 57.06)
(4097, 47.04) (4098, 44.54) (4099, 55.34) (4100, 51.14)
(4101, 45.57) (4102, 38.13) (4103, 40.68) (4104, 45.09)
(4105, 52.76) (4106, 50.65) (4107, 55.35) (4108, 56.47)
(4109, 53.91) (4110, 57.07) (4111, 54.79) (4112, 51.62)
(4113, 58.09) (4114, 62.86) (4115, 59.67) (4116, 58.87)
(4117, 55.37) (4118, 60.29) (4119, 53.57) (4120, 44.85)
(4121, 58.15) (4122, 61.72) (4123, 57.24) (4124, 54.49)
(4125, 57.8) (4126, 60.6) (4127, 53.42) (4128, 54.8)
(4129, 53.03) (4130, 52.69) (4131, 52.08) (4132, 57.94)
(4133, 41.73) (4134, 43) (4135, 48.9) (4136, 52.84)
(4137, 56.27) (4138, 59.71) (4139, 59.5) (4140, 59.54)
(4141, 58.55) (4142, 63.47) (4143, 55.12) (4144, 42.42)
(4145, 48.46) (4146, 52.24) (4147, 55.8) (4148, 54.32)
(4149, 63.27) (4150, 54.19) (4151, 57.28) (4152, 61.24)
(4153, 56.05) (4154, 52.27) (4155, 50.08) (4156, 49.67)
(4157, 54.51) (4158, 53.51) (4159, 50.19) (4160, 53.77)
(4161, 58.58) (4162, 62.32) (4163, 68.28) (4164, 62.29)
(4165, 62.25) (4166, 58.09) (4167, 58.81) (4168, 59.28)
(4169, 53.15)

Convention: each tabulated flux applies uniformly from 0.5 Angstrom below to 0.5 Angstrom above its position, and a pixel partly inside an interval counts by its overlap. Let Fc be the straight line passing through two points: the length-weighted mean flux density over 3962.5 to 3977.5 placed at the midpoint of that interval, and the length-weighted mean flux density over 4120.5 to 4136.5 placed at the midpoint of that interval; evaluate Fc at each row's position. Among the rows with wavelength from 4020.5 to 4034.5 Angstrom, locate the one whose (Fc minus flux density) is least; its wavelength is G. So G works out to 4027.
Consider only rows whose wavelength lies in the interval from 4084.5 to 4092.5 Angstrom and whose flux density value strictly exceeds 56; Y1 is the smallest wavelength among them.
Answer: 4088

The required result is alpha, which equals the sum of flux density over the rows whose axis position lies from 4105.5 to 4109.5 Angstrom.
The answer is 216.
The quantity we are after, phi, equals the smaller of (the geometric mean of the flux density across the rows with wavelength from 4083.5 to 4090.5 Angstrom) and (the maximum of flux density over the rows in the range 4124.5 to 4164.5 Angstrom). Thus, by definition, 55.3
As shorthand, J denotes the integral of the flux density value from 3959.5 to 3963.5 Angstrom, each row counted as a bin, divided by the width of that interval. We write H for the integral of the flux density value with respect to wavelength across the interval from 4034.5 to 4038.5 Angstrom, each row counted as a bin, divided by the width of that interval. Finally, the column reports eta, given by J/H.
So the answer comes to 0.57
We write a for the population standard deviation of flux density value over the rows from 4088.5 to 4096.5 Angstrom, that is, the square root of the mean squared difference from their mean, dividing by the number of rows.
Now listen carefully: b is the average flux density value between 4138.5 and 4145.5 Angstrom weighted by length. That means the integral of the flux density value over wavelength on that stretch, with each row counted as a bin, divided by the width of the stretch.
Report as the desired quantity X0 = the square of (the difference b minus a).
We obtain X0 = 2565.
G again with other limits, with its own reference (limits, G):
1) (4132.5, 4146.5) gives 4142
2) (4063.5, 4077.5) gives 4069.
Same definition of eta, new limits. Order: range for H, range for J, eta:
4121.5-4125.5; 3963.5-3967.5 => 0.37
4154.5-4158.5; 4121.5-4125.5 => 1.11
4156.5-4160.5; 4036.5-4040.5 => 1.08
